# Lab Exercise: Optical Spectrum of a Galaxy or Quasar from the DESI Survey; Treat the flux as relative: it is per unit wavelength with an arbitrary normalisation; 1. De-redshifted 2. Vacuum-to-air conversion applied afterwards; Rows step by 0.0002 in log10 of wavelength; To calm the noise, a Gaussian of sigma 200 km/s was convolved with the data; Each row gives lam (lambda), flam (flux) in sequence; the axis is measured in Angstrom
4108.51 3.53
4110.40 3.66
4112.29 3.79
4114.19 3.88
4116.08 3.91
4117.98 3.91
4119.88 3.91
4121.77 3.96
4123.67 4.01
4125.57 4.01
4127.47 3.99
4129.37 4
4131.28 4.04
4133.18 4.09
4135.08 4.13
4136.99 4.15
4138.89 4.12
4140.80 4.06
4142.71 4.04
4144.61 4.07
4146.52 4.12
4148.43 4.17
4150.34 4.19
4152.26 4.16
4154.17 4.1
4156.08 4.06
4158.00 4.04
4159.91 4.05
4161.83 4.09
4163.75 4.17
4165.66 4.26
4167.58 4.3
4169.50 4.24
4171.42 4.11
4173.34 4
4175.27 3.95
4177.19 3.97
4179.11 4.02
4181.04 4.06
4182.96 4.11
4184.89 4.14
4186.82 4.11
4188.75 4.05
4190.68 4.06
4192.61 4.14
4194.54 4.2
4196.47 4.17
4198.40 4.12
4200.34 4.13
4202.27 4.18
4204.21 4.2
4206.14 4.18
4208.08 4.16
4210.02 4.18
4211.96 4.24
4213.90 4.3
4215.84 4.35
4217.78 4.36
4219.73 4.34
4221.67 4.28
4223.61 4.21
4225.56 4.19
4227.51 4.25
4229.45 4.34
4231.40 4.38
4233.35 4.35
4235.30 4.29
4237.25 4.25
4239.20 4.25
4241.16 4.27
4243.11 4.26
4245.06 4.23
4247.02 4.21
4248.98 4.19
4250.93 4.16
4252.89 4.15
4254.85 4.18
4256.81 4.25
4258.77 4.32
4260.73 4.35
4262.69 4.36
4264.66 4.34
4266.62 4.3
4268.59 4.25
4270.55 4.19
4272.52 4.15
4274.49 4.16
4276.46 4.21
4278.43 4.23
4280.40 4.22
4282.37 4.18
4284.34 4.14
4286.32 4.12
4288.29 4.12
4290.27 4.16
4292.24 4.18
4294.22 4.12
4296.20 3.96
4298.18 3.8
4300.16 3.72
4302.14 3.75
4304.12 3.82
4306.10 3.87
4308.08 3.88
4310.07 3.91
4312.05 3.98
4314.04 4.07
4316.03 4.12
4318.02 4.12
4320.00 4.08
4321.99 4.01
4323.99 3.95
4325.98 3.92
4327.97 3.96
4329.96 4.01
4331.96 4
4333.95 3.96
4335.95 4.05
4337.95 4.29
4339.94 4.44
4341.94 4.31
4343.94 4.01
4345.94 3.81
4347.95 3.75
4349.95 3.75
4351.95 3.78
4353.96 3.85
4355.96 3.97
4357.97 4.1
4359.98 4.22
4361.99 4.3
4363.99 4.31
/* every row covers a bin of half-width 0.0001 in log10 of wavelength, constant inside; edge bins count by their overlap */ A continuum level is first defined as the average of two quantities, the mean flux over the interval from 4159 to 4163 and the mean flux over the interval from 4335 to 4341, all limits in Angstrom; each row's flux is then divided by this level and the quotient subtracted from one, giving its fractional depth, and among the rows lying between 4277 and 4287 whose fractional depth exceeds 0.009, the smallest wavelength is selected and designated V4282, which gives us 4286.32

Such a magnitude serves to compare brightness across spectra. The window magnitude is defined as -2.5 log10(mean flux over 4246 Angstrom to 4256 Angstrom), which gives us -1.55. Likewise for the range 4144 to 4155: -1.54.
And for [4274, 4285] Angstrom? -1.56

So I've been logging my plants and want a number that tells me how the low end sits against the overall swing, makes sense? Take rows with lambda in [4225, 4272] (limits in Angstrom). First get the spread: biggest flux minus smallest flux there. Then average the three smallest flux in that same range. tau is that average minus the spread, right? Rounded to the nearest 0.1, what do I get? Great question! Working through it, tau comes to 3.9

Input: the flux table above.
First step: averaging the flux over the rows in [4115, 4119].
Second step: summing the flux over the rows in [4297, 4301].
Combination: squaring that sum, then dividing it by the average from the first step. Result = 14.5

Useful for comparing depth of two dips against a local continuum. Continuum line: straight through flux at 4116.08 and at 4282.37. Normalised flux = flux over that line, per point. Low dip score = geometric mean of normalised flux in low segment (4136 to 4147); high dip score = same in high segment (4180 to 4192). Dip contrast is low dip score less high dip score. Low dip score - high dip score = 0.0197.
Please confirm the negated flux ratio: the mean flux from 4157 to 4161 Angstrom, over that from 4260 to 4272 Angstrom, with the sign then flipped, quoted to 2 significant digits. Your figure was -0.94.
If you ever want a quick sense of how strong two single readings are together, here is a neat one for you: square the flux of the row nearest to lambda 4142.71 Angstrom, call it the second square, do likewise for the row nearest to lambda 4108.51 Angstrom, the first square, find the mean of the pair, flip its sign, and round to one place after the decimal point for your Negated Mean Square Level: -14.4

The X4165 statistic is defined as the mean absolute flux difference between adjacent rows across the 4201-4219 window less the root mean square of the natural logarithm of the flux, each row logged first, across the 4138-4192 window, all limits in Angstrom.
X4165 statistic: -1.38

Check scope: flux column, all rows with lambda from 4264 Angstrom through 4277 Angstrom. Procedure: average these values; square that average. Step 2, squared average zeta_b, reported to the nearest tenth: 17.9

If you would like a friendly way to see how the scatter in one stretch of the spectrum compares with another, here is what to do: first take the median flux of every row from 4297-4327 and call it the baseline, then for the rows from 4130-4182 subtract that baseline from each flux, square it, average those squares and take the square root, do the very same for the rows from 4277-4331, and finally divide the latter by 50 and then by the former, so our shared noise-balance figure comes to 0.0172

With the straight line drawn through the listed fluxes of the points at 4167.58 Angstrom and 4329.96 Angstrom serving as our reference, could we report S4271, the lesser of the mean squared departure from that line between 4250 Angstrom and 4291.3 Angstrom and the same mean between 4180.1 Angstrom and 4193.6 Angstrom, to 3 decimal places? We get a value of 0.015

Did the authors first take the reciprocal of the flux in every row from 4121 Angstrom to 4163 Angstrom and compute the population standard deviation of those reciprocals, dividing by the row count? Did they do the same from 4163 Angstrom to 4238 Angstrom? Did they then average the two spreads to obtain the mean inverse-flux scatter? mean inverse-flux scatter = 0.005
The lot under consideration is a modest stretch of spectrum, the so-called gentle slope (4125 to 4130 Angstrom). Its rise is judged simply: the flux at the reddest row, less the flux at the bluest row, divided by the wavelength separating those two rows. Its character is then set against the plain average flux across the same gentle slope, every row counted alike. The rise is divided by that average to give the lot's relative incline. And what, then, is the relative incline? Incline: -0.001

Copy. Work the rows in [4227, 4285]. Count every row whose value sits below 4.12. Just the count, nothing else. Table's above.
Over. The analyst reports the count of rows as 0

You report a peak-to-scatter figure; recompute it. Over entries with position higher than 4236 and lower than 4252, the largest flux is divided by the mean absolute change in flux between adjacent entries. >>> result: 230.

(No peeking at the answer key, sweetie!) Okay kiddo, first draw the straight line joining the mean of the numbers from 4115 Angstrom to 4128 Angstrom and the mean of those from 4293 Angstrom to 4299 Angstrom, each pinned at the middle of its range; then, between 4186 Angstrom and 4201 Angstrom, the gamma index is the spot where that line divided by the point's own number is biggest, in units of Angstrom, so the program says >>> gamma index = 4188.75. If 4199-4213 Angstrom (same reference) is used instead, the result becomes 4200.34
